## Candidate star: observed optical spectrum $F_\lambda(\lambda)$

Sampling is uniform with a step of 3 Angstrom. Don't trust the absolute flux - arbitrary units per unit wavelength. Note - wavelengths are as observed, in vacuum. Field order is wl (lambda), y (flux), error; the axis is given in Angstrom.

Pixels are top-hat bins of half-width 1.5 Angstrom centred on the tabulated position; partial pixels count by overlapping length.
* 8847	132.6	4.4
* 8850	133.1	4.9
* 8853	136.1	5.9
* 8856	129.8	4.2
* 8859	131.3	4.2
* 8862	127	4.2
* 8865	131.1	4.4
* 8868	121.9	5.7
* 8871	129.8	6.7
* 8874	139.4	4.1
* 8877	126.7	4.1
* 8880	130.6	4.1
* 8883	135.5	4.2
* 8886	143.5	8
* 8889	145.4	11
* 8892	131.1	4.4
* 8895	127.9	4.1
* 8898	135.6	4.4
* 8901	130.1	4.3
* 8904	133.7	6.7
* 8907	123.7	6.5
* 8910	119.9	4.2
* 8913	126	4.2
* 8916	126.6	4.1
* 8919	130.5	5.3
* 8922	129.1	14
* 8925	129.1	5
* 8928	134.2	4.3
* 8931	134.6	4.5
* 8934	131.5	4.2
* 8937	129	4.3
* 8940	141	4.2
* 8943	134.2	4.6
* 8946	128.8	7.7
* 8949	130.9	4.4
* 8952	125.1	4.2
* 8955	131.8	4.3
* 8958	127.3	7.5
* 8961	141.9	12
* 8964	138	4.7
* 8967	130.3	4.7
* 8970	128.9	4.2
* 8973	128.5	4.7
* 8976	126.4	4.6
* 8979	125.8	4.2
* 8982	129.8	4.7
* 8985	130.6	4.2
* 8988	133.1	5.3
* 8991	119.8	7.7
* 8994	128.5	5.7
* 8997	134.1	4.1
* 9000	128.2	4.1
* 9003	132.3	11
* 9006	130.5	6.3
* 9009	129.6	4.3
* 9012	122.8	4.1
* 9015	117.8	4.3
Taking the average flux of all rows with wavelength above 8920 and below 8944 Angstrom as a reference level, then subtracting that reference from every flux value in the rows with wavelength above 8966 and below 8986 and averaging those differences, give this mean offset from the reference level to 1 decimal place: -4.2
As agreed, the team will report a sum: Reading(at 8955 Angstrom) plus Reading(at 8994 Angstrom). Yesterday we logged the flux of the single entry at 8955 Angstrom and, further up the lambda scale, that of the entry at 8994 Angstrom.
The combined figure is 260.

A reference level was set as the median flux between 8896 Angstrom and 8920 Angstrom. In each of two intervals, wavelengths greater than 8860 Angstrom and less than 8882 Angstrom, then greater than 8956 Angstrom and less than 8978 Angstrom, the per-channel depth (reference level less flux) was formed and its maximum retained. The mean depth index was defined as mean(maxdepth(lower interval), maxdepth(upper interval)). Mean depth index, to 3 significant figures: 4.20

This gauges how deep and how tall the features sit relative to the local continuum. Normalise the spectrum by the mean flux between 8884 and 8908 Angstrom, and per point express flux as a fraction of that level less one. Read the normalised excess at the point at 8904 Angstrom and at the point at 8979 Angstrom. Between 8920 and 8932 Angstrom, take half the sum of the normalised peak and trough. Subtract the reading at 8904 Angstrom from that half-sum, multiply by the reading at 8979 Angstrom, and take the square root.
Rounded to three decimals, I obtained 0.029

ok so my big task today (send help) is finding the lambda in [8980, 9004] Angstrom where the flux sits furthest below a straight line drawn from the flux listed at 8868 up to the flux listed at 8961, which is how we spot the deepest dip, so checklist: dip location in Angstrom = 8991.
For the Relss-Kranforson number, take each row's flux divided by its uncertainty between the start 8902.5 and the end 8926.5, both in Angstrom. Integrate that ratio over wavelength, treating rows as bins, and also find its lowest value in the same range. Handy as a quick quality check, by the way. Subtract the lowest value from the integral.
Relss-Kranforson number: 555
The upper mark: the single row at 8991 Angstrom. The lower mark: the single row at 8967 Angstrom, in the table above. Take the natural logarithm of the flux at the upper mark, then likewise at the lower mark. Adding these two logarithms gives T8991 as 9.66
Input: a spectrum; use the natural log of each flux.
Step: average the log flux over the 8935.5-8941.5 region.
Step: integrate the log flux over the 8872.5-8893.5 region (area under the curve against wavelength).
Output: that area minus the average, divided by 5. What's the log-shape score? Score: 20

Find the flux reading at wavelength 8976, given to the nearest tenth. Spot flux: 126.4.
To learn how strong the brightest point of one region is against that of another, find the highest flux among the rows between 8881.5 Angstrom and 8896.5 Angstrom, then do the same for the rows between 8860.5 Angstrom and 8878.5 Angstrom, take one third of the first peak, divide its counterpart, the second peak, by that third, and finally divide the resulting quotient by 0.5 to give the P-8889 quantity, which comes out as 5.8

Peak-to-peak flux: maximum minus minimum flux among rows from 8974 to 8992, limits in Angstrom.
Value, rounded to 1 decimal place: 13.3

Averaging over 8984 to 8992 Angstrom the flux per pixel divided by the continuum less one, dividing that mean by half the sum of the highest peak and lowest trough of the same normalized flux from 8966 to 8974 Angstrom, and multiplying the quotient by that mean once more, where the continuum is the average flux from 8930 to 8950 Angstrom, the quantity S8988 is -0.05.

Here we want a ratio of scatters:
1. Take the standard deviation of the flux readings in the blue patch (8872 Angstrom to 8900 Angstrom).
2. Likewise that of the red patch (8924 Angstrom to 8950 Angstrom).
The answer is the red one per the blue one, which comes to 0.59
